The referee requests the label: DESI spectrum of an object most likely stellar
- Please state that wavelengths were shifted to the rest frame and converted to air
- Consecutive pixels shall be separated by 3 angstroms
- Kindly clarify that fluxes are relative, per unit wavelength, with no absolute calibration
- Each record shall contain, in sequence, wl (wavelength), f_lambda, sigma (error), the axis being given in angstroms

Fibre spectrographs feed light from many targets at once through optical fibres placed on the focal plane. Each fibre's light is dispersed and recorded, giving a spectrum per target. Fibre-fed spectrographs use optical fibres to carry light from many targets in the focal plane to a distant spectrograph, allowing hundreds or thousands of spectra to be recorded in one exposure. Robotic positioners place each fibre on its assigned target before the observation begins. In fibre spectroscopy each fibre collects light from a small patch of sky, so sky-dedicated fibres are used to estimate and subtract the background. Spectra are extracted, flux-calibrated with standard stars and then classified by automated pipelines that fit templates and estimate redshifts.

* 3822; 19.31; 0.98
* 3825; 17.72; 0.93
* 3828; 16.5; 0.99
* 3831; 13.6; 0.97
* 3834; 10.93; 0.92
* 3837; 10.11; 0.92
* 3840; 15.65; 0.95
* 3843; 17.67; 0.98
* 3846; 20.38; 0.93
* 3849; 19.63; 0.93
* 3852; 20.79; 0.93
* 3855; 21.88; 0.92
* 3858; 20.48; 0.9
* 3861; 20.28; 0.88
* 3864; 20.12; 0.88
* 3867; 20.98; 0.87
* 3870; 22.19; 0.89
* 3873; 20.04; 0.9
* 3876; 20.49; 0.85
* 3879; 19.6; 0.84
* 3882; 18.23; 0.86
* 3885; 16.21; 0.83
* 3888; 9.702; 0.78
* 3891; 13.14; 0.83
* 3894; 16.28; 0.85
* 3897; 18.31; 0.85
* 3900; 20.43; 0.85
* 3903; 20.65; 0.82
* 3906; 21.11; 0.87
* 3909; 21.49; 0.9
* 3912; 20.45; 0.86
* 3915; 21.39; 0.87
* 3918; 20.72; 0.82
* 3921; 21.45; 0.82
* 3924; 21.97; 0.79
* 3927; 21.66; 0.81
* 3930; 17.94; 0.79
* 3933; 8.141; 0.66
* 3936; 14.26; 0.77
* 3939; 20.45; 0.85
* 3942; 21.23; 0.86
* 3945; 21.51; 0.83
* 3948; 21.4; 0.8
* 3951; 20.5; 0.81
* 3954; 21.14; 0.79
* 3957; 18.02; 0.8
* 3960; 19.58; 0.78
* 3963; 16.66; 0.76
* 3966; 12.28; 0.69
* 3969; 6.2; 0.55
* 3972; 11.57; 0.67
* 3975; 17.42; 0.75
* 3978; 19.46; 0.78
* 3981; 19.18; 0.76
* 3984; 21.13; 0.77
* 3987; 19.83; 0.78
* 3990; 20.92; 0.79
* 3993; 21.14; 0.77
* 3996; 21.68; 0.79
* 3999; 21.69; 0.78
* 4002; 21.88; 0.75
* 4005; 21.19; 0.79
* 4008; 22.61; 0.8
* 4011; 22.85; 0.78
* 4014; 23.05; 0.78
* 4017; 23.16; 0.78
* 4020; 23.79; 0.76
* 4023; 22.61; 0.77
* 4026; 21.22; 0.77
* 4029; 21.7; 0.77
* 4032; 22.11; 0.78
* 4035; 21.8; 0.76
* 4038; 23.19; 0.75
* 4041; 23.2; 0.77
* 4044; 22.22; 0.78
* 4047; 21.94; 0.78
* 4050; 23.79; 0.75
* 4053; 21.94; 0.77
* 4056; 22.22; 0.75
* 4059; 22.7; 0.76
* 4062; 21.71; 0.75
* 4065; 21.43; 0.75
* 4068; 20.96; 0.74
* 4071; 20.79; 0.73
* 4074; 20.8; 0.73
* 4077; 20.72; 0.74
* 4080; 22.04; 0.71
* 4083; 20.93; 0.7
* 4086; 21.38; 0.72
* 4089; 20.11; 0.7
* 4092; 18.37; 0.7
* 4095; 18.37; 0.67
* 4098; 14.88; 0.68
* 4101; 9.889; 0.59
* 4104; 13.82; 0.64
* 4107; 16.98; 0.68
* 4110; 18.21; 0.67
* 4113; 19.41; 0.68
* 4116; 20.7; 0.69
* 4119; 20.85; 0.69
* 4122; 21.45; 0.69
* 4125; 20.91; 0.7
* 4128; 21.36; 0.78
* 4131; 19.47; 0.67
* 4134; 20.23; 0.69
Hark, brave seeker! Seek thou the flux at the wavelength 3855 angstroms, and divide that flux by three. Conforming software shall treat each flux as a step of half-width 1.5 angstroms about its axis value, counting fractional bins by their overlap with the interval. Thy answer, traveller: 7.29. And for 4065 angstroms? 7.14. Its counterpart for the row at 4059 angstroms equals 7.57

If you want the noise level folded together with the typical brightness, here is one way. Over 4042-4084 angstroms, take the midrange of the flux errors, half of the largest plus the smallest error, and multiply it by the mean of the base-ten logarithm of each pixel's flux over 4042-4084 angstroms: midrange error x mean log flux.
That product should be 0.99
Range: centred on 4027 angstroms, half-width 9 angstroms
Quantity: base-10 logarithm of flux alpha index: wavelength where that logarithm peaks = 4020 angstroms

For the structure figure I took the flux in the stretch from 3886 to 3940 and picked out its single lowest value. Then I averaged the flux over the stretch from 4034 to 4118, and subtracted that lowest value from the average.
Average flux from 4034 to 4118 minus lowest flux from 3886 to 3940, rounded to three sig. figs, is 12.0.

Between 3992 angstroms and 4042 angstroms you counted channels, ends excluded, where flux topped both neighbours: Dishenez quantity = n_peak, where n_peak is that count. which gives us 3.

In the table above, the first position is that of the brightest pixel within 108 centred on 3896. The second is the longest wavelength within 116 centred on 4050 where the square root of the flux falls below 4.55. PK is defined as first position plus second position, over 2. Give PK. 3988.5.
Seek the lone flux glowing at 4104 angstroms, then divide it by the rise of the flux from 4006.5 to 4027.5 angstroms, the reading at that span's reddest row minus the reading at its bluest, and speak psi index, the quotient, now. -10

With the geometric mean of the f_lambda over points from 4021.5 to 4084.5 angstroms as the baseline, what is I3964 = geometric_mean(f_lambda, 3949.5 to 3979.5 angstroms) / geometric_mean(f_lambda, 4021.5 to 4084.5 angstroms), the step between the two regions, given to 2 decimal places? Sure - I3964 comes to 0.70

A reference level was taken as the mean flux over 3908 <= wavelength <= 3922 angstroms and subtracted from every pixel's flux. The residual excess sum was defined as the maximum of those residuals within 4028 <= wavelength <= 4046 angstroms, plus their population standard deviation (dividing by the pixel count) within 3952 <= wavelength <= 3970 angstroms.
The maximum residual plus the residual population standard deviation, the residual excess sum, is 7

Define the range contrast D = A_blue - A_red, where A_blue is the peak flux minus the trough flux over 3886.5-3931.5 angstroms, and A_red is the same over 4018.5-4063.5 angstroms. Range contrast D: 10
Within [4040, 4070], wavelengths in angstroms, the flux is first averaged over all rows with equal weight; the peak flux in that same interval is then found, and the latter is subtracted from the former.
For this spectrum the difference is -1.6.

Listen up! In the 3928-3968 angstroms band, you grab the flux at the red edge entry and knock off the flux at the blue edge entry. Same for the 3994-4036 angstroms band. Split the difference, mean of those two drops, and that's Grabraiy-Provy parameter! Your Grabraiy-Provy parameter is -3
